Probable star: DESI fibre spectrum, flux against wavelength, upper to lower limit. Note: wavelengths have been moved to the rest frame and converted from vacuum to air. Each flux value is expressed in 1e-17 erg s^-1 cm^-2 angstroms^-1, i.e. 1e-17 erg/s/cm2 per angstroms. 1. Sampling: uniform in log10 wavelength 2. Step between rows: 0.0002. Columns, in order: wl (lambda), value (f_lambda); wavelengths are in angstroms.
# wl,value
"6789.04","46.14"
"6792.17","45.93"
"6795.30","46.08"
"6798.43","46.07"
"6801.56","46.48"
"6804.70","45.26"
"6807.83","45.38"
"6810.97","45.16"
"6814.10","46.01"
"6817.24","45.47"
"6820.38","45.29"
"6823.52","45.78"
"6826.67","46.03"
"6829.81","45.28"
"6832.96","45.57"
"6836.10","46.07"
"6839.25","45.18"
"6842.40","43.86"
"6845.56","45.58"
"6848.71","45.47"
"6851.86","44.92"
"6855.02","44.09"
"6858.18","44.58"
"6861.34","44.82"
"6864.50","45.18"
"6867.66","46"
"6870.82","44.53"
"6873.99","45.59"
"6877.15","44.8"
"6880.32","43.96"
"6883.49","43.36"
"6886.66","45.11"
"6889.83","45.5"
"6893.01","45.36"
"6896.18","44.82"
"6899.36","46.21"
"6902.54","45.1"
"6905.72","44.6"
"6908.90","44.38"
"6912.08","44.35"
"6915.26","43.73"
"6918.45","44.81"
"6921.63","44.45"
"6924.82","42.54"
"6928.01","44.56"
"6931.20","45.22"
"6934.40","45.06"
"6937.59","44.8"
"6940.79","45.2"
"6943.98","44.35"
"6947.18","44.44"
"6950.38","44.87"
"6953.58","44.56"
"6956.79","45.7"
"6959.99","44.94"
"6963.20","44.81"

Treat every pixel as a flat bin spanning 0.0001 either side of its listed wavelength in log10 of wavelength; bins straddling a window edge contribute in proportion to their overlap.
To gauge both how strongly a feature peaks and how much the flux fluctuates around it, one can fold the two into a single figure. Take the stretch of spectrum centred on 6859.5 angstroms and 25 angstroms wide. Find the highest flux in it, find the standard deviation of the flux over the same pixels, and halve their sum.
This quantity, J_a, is 23.3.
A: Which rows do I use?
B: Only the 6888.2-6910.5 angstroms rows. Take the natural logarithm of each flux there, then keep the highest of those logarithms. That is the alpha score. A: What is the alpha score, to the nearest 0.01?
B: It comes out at 3.83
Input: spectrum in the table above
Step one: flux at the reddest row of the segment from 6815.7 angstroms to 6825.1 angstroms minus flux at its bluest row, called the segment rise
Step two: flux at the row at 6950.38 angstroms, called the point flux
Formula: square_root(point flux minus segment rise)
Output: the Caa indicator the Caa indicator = 6.68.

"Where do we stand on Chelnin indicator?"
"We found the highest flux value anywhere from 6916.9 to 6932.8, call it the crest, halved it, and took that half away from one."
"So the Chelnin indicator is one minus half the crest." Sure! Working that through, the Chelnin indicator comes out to -21.6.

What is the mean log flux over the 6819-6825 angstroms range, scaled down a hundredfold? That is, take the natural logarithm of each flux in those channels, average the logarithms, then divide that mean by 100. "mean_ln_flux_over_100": 0.0382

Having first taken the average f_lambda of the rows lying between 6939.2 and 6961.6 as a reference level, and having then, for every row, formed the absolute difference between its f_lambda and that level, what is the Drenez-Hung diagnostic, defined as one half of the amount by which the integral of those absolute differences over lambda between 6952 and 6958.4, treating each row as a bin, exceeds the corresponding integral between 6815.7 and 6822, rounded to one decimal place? 0.2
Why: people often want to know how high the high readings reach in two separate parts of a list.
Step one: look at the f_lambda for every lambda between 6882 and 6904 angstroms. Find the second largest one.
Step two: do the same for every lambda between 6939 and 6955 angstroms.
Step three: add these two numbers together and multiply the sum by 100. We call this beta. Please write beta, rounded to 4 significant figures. 9037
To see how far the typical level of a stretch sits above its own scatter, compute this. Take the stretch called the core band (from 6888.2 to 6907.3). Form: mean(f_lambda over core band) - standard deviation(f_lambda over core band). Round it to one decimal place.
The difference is 44.7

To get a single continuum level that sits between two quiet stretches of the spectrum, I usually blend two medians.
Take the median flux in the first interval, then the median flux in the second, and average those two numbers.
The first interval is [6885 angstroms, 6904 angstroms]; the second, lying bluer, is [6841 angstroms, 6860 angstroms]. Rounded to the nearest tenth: 45.0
